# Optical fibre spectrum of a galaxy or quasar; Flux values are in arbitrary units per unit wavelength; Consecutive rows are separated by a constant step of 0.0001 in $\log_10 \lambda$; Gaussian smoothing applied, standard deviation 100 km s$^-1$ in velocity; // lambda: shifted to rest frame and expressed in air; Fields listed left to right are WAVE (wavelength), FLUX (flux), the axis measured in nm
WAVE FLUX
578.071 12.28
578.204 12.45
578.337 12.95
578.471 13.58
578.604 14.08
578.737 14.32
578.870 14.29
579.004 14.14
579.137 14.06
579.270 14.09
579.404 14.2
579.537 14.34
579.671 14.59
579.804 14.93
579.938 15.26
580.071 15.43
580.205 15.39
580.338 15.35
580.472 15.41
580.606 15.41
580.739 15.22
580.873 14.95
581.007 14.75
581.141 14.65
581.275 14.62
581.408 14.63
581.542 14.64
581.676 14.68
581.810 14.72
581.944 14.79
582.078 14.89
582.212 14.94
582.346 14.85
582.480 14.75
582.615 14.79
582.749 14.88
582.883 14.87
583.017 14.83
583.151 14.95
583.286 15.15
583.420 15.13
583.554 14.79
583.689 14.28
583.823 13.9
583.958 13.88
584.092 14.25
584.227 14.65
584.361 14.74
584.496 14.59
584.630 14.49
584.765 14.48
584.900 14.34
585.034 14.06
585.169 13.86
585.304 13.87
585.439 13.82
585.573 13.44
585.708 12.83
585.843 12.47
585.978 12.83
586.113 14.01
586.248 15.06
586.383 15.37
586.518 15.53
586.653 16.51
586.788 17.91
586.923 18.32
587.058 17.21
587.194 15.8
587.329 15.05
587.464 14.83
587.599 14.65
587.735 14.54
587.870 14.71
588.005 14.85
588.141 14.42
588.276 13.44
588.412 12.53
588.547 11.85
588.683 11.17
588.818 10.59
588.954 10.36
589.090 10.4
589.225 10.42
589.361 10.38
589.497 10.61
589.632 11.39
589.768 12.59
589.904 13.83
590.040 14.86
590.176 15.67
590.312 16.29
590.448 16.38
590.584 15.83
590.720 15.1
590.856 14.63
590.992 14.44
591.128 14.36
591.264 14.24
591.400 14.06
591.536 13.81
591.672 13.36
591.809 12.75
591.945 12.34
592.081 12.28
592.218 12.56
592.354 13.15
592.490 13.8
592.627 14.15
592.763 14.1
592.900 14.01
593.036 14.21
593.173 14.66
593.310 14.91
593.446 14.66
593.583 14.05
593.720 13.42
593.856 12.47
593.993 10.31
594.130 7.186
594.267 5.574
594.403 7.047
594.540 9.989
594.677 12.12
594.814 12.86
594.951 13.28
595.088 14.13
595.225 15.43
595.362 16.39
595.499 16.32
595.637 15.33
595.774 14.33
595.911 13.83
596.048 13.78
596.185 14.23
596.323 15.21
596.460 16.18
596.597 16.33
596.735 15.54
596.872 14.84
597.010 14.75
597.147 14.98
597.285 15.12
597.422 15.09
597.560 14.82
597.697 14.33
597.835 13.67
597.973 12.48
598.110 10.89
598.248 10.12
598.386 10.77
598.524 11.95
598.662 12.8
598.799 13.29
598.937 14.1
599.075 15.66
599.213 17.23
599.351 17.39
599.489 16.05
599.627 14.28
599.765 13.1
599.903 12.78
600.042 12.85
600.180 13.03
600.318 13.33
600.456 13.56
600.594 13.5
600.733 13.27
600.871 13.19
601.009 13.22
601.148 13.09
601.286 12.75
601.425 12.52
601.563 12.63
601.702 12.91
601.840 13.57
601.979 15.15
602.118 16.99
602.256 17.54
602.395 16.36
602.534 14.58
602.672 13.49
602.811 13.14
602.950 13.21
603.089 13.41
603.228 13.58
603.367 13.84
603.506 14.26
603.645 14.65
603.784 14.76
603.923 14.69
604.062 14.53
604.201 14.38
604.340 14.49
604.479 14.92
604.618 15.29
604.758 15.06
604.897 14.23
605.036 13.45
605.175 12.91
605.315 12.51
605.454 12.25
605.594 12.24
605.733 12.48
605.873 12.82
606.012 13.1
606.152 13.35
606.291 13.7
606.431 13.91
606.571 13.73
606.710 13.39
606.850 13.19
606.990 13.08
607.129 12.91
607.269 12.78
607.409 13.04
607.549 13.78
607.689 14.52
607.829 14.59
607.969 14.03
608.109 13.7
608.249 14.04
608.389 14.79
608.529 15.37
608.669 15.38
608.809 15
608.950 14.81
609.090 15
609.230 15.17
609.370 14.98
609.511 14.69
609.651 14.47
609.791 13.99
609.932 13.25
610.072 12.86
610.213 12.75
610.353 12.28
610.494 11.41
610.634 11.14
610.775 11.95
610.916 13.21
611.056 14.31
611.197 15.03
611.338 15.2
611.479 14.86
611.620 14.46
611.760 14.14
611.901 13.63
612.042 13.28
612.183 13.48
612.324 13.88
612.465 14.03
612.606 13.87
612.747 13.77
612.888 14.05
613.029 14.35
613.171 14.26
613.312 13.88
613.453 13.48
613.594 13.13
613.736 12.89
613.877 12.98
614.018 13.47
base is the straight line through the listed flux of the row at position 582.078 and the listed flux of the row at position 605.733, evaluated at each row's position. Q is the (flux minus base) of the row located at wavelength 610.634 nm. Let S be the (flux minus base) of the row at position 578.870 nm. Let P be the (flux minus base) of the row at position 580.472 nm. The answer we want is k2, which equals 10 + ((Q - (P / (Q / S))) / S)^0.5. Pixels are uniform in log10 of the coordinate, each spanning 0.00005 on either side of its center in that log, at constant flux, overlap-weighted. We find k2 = 11.2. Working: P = 0.4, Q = -0.8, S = -0.9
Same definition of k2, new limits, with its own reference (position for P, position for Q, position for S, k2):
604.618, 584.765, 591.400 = 14.3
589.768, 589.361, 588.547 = 11.1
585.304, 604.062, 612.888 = 11.1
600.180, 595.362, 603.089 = 12.1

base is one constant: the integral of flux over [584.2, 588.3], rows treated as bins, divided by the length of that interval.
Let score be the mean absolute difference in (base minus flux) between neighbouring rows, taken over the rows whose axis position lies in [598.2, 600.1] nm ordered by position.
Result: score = 0.9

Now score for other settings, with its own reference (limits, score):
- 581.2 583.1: 0.1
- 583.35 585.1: 0.2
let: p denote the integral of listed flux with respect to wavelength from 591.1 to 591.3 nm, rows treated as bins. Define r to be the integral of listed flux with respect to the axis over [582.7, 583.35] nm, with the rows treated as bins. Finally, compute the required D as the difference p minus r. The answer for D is -6.8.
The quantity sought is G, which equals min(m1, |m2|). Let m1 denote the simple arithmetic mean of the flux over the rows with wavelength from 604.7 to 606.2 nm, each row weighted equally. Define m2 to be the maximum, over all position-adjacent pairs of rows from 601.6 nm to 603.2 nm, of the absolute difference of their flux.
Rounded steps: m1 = 13.1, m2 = 1.8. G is 1.8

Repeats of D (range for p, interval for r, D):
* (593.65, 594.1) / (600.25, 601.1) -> -6.1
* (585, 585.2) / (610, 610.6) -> -4.6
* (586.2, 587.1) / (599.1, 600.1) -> 0.1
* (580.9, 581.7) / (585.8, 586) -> 9.2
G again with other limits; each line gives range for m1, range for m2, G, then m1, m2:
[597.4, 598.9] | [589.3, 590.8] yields 1.2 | 12.7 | 1.2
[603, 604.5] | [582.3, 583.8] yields 0.5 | 14.3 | 0.5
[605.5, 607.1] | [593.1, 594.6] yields 3.1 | 13.2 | 3.1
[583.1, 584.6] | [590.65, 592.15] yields 0.6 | 14.6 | 0.6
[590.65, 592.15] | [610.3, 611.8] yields 1.3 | 13.8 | 1.3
